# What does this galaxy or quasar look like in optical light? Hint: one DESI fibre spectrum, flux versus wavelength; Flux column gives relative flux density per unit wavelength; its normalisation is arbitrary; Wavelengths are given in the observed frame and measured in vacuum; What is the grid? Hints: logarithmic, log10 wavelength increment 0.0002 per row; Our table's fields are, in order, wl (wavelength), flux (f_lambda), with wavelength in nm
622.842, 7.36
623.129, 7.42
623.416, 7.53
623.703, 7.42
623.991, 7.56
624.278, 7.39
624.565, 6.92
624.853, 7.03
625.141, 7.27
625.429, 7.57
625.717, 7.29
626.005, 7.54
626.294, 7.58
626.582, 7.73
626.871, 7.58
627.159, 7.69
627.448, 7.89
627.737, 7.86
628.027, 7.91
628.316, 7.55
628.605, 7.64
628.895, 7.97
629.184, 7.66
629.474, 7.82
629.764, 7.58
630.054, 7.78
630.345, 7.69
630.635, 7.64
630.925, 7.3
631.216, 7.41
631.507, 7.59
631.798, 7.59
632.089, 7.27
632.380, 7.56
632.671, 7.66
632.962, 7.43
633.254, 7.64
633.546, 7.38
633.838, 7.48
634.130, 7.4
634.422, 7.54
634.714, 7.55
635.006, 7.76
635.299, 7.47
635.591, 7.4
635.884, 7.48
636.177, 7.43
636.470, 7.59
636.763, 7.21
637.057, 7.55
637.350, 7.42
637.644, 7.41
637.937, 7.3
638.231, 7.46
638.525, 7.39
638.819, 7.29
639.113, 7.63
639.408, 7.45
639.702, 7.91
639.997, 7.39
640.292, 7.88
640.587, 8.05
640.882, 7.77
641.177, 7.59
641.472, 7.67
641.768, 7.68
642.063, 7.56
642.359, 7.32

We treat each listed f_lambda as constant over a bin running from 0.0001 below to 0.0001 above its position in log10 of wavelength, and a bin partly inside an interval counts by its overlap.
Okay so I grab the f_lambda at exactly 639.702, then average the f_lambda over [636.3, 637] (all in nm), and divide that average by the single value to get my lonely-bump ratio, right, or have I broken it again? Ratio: 0.94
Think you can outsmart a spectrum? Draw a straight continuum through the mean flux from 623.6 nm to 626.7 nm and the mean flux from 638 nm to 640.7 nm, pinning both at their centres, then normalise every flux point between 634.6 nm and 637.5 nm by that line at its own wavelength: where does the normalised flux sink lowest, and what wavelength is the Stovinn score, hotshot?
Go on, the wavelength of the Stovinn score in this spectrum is 636.763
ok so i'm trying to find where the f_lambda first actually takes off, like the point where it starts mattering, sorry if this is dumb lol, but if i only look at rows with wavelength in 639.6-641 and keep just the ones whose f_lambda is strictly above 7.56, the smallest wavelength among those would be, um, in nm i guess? 639.702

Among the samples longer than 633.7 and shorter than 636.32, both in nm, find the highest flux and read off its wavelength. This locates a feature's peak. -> 635.006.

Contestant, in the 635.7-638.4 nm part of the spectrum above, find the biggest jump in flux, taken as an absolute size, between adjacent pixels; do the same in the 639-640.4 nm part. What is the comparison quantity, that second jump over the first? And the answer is 1.4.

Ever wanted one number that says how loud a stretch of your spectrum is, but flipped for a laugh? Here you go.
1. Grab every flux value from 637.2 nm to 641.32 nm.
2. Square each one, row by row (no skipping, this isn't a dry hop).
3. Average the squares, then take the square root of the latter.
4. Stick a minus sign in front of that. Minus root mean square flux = -7.57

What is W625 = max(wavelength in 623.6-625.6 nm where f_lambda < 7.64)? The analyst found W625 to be 625.429 nm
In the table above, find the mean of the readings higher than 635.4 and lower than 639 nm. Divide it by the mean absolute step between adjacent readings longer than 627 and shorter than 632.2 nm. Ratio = 41.2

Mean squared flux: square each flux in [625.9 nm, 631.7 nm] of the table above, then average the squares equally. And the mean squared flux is 58.9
